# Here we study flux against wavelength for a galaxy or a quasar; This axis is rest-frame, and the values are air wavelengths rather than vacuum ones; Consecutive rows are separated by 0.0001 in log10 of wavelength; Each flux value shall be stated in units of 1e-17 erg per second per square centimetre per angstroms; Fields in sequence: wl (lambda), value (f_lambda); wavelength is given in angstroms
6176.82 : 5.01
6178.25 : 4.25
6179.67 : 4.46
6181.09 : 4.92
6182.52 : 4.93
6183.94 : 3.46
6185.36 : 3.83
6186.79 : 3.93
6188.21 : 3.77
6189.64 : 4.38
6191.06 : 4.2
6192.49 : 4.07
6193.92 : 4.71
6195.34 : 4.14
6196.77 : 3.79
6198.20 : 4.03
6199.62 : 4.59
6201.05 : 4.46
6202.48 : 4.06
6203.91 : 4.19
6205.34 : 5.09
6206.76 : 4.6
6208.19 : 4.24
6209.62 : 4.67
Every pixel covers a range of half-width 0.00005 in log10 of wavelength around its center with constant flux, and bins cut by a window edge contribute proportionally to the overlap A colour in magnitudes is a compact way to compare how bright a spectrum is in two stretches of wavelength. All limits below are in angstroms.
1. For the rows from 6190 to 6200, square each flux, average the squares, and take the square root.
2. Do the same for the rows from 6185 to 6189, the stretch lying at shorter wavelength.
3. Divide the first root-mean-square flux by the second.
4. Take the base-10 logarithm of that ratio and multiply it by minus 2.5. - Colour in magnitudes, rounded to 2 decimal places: -0.10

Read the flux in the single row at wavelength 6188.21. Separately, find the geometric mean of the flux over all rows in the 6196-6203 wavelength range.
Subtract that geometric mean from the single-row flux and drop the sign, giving 0.4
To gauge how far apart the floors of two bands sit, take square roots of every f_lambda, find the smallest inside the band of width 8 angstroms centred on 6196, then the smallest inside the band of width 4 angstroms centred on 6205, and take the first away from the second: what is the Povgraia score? 0.10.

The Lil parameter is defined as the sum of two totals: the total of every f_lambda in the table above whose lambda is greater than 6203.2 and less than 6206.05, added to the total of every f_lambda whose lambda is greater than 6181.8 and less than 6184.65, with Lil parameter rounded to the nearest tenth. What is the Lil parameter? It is 17.7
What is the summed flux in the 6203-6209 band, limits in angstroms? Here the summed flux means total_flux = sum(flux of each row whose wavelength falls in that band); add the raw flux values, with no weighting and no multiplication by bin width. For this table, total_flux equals 18.1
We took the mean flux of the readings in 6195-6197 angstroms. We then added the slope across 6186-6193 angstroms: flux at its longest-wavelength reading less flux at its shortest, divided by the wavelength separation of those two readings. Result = 3.99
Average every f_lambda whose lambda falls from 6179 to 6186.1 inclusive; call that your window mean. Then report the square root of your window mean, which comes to 2.08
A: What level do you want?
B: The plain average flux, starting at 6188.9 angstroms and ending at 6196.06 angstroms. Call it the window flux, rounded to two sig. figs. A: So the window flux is 4.3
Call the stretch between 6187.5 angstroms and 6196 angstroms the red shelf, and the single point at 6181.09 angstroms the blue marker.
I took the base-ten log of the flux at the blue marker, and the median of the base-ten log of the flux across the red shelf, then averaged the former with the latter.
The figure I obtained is 0.656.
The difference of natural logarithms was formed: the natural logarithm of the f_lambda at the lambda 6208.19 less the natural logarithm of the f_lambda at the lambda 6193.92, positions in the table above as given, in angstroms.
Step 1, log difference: -0.11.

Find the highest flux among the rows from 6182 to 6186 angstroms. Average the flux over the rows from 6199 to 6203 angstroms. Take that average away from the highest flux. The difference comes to 0.6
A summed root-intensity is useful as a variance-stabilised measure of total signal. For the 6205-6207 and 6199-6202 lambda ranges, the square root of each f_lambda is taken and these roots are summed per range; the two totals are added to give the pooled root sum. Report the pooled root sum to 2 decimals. 8.66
